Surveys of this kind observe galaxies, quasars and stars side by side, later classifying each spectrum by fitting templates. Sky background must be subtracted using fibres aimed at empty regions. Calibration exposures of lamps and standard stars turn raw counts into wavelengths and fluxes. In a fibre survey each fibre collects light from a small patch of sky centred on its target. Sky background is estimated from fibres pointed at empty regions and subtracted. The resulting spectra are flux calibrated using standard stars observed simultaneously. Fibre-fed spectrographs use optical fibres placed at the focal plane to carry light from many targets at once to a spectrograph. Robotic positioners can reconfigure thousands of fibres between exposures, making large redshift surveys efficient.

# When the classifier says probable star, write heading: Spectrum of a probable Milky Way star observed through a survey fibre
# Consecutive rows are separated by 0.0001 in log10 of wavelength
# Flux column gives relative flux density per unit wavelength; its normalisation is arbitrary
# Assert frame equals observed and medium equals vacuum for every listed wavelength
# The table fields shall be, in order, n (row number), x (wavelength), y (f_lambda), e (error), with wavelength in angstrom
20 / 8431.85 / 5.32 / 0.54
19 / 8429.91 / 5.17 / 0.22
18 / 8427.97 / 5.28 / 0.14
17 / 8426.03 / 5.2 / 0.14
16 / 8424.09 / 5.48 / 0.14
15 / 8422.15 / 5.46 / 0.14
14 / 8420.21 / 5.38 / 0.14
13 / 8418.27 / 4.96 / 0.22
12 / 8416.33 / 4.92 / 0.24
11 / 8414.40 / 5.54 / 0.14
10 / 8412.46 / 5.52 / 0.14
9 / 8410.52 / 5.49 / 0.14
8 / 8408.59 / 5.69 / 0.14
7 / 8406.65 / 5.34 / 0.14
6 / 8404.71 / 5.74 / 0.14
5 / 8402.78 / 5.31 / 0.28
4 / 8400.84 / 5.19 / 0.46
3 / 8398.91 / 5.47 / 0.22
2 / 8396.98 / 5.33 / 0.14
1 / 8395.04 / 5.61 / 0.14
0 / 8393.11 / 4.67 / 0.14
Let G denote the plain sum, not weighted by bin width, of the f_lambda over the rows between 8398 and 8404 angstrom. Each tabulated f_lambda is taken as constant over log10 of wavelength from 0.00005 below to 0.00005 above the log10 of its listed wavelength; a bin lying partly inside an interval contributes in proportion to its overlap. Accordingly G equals 16.0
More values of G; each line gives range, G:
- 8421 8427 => 16.1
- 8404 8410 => 16.8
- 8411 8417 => 16.0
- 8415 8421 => 15.3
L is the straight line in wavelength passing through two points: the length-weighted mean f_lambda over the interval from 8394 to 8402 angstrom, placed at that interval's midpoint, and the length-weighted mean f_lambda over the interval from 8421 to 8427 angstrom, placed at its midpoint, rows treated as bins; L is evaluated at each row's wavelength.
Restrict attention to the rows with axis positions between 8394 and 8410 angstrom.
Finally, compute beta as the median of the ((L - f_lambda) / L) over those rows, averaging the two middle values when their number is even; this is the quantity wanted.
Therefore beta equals 0.00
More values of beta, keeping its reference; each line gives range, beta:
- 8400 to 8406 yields 0.01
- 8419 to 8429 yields 0.00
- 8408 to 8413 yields -0.03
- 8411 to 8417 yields -0.03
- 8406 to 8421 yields -0.01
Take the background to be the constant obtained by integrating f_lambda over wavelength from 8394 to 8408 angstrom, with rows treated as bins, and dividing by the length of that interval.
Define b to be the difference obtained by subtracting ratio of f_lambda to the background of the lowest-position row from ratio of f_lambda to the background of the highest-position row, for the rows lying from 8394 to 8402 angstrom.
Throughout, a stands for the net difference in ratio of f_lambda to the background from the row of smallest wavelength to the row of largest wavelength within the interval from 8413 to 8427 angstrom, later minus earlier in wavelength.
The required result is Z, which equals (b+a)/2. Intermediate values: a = -0.063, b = -0.077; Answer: -0.07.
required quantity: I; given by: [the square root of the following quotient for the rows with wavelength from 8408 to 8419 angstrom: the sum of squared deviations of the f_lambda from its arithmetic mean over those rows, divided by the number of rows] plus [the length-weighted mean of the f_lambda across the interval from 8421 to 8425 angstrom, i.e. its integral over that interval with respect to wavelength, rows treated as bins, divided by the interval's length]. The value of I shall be 5.76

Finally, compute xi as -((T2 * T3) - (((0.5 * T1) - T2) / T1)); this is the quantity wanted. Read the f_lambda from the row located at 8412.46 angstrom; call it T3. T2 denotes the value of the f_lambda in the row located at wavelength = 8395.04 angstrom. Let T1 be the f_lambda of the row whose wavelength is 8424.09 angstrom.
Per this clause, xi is -31.5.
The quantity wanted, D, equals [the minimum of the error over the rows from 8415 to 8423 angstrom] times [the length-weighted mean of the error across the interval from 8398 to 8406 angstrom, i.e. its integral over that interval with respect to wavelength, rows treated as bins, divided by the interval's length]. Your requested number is 0.038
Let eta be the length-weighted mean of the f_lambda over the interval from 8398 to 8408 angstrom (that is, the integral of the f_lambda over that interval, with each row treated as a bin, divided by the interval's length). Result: 5.42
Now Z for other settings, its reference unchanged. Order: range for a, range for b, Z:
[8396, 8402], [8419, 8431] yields -0.03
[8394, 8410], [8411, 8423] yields 0.00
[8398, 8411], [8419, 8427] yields -0.01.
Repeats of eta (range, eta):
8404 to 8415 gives 5.55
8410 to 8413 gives 5.50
